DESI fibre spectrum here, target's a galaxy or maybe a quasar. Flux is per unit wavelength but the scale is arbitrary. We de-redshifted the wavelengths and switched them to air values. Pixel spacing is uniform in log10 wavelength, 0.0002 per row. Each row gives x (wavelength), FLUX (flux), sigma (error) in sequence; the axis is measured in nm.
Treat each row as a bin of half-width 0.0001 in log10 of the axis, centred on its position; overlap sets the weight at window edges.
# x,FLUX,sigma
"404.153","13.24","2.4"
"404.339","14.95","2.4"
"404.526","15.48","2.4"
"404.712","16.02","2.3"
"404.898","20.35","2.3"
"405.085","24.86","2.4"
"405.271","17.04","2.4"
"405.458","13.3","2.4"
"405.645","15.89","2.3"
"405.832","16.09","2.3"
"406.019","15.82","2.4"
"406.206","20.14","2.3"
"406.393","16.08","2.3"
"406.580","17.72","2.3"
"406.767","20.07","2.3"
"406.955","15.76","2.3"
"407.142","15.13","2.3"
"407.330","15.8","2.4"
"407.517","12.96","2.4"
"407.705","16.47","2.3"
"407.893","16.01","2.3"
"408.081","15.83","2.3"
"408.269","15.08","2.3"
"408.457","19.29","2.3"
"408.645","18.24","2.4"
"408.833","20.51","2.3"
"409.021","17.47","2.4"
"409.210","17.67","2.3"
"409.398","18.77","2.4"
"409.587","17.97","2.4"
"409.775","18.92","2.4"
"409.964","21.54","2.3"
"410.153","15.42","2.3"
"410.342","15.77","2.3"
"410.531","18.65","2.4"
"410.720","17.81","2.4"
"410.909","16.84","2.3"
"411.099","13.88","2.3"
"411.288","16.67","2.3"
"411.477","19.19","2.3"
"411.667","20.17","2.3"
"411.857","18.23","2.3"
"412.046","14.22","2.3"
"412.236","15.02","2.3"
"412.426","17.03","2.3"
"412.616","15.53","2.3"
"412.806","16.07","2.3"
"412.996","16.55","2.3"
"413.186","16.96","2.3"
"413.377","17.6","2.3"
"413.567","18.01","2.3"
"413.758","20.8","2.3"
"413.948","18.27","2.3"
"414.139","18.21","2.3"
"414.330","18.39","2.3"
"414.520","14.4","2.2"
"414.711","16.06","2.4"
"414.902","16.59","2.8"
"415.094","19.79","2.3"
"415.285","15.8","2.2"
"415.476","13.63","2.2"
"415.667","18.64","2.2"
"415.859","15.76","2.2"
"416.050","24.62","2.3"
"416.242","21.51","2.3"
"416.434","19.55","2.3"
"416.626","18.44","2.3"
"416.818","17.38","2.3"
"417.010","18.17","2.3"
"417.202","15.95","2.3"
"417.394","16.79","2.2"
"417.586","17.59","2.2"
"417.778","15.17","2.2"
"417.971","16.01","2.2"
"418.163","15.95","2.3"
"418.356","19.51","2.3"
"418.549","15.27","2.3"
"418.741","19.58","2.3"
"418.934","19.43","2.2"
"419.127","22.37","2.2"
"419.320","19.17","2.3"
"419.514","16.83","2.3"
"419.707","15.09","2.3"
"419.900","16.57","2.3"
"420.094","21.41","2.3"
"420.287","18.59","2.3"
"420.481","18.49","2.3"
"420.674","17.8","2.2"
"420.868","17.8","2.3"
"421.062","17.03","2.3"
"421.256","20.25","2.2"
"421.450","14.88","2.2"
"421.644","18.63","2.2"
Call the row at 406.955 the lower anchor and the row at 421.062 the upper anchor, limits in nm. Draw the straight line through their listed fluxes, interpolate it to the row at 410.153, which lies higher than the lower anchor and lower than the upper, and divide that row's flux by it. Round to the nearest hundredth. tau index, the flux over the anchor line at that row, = 0.96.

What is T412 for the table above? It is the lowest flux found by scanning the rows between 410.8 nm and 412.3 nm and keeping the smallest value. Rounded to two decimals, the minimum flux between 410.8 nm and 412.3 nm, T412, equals 13.88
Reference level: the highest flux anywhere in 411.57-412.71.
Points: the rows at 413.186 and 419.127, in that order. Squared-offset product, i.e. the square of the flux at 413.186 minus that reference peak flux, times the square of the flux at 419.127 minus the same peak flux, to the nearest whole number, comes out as 50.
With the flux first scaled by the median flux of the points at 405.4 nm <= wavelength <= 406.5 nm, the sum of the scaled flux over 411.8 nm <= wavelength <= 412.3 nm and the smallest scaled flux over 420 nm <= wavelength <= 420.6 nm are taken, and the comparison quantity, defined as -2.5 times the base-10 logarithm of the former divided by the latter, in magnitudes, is -1.02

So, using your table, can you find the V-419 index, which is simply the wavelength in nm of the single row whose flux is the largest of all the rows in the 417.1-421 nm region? 419.127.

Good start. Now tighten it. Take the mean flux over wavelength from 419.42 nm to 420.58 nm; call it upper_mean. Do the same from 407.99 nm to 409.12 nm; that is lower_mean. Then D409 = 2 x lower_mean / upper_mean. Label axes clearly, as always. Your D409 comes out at 1.99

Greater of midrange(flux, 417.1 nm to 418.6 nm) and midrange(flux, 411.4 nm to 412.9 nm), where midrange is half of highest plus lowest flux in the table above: 17.3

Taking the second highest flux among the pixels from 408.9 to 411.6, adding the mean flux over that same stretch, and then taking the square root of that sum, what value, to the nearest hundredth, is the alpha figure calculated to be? 6.07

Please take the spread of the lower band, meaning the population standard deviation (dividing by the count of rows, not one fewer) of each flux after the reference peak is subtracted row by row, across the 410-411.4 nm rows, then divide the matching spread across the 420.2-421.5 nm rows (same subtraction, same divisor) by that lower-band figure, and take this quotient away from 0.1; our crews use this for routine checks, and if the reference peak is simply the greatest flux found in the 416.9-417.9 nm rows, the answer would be -0.9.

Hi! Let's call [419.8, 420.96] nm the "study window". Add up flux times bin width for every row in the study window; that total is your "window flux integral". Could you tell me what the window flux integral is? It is 21.4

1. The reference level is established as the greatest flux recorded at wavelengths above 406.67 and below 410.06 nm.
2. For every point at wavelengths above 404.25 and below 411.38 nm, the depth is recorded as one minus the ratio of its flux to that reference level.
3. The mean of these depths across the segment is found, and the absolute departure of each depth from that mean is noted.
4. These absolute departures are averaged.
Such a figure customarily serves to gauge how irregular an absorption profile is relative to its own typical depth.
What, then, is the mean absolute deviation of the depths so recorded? 0.0864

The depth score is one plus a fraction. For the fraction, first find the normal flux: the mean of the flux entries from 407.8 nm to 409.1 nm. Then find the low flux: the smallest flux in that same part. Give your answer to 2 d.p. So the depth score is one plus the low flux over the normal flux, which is 1.86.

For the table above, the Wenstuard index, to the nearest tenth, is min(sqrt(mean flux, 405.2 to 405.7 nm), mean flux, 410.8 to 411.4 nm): 3.9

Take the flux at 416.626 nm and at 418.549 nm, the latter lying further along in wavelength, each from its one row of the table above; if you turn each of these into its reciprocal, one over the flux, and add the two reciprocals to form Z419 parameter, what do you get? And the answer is 0.120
